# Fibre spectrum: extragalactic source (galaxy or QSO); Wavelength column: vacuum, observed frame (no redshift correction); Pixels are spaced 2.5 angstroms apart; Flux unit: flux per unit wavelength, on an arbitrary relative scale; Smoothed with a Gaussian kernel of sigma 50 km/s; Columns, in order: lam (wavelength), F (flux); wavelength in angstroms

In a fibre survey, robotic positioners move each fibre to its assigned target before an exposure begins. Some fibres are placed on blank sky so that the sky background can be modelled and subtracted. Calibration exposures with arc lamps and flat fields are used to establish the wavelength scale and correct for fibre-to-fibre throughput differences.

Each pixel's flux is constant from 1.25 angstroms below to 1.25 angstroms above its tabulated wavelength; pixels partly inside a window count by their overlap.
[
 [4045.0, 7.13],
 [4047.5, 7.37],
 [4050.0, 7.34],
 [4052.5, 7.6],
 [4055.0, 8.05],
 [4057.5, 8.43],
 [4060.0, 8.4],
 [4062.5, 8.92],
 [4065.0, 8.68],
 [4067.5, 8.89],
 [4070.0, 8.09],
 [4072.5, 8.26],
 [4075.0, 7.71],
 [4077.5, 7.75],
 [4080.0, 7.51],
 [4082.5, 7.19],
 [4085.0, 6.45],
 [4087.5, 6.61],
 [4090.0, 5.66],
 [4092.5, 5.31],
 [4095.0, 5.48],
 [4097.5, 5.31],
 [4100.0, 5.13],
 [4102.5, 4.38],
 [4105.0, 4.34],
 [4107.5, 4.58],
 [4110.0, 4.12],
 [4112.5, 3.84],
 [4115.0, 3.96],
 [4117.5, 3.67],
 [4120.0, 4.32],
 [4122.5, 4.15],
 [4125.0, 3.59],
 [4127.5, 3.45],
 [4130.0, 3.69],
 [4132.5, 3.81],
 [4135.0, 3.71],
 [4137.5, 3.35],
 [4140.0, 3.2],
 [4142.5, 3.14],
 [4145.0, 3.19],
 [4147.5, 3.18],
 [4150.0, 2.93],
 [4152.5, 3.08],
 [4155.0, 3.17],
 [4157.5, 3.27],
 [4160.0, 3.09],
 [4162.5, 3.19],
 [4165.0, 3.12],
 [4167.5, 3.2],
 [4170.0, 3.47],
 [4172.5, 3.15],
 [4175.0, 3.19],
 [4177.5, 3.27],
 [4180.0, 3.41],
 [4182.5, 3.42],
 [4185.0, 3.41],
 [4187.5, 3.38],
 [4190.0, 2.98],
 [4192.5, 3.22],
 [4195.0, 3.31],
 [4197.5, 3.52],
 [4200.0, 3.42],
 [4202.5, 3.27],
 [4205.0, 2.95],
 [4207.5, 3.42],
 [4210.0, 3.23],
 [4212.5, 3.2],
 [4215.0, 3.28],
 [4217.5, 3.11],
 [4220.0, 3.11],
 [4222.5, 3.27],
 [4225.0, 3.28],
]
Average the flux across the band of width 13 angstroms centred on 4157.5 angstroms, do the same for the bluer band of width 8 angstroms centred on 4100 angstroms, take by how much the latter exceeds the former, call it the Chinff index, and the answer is 1.8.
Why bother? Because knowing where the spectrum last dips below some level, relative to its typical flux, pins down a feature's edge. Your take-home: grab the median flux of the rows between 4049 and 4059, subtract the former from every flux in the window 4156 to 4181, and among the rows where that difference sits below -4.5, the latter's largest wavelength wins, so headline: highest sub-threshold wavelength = 4177.5 angstroms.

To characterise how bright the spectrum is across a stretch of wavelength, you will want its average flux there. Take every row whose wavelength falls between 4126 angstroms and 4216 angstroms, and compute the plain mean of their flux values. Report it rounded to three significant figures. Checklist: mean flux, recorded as 3.29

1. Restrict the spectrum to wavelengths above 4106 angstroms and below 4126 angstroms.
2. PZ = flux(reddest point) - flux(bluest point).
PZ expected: -1.0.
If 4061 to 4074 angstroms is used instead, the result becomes -0.7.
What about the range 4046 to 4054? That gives 0.2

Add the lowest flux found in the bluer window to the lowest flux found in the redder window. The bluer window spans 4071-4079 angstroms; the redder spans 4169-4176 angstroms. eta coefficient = 10.9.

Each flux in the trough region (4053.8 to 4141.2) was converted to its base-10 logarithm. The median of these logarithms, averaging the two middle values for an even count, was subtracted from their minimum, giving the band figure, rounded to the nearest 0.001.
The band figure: -0.220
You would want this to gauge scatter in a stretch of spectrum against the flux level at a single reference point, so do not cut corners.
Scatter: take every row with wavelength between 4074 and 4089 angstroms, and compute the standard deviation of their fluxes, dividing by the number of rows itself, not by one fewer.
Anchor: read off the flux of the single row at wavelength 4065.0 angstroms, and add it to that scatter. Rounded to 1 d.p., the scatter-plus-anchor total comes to 9.2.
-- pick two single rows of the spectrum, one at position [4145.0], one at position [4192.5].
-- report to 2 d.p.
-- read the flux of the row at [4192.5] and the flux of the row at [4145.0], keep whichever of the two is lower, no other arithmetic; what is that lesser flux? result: 3.19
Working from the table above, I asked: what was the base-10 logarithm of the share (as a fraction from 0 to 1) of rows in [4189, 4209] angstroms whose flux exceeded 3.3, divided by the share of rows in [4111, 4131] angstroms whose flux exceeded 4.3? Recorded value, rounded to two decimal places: 0.60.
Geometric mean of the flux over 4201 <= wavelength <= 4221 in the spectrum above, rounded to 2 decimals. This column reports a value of 3.19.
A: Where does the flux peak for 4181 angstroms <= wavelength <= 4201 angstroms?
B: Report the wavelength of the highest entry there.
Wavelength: 4197.5 angstroms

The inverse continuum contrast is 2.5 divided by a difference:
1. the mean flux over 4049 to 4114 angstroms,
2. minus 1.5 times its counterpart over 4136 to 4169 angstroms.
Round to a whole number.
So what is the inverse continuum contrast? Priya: 1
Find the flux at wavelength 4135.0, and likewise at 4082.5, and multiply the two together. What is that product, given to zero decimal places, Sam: 27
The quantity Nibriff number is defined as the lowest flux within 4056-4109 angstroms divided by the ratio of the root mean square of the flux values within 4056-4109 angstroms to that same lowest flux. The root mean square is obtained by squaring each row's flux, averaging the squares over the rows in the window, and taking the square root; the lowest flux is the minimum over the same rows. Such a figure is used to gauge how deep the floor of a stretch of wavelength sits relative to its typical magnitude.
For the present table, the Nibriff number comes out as 2.69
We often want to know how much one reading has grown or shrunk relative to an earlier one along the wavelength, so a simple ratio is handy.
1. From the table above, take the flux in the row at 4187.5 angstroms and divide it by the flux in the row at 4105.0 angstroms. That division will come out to 0.78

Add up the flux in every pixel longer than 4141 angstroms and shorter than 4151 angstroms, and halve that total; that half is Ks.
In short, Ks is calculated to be 6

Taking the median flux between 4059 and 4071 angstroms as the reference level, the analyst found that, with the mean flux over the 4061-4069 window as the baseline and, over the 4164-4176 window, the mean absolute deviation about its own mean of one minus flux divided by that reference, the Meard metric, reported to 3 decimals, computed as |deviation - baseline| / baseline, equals 0.999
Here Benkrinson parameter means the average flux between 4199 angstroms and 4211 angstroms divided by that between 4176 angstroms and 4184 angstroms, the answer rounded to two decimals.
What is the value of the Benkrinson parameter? 0.97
